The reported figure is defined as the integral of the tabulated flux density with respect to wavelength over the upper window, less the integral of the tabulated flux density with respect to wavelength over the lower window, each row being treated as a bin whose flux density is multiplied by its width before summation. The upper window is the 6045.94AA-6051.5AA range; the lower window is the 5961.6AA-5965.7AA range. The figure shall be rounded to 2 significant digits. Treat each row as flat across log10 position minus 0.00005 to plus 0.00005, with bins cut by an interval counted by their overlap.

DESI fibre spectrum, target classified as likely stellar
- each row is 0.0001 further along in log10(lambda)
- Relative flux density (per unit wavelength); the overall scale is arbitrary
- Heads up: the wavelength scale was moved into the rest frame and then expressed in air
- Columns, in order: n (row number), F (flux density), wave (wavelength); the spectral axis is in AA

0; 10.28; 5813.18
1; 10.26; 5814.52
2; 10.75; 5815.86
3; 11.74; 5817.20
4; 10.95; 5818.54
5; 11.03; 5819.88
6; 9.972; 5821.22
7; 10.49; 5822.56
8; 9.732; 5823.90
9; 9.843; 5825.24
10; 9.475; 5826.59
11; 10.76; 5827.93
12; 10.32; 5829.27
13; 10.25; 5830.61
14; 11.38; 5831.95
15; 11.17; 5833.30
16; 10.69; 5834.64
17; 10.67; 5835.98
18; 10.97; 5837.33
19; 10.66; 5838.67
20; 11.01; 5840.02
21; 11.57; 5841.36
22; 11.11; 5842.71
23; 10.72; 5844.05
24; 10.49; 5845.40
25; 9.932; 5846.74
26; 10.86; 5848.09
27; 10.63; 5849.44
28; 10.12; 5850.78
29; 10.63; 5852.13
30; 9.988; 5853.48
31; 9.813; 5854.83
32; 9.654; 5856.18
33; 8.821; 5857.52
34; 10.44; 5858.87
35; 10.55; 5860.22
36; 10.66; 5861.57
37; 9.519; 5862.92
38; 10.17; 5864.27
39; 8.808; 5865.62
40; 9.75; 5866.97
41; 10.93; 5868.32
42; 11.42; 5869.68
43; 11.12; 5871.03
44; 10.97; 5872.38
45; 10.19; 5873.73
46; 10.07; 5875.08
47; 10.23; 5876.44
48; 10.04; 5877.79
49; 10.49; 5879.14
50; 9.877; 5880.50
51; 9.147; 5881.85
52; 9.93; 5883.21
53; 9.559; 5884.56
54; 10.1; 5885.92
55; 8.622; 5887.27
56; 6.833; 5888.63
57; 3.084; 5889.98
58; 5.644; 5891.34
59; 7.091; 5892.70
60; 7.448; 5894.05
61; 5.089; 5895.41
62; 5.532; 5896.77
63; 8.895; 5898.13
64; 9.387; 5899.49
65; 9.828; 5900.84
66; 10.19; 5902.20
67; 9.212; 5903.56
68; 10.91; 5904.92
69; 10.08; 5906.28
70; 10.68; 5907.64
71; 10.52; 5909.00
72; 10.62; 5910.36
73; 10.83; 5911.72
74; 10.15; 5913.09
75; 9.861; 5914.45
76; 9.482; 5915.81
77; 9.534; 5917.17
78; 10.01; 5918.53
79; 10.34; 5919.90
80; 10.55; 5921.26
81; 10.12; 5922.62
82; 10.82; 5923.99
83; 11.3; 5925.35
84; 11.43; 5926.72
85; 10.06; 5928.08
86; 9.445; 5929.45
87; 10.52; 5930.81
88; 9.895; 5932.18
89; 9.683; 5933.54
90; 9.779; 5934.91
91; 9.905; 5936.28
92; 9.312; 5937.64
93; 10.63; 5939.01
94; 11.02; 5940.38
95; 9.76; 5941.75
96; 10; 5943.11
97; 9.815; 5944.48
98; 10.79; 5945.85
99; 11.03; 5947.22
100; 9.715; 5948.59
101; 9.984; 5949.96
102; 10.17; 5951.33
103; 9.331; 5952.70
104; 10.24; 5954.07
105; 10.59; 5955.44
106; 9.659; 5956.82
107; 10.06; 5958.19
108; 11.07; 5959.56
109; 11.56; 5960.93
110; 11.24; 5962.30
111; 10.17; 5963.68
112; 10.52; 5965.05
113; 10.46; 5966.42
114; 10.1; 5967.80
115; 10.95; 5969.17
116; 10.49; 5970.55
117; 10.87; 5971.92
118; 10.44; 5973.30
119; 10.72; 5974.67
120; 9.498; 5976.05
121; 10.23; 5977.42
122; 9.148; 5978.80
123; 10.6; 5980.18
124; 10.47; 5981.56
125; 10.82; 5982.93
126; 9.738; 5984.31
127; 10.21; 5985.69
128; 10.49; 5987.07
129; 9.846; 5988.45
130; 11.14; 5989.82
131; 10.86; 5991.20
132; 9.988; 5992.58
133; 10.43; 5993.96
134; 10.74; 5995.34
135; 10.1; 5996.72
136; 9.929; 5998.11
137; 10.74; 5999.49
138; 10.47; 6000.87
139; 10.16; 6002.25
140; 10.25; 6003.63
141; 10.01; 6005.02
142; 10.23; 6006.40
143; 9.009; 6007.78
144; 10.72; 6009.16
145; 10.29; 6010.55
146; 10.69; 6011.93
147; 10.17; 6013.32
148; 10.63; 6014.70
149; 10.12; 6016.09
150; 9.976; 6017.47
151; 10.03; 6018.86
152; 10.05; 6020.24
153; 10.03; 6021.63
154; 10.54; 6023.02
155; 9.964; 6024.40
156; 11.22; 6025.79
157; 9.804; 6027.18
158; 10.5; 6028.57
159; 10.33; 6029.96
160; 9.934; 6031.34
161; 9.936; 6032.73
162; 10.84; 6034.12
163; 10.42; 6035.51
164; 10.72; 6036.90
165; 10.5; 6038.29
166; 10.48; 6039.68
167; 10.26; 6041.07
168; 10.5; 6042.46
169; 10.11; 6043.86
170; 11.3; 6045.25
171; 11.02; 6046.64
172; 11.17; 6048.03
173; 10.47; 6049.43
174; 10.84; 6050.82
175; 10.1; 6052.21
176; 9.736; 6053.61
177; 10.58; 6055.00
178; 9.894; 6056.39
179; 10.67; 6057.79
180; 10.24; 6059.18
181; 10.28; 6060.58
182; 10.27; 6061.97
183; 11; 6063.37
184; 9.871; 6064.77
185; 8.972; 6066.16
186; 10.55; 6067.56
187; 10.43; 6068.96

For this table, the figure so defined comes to 17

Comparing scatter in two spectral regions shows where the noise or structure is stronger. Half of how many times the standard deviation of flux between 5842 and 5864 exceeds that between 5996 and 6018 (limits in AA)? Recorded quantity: 0.70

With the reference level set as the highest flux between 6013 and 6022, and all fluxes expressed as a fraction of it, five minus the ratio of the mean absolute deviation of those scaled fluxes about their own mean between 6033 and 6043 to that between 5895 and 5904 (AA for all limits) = 4.92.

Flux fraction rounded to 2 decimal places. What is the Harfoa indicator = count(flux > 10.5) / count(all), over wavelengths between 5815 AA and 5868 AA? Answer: 0.51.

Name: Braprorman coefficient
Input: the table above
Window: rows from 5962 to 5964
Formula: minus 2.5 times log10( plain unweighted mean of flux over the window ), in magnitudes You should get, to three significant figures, -2.57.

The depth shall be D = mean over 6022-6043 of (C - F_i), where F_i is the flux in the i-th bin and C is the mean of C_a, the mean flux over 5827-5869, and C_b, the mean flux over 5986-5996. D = 0.06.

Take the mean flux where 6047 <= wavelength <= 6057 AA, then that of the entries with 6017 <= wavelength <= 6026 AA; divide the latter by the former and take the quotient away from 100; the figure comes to 99.0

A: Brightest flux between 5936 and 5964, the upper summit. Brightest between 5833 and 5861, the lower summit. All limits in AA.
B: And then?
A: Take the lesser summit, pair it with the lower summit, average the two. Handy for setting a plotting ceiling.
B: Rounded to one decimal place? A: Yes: 11.6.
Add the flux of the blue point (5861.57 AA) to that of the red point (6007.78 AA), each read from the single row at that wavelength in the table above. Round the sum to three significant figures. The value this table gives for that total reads 19.7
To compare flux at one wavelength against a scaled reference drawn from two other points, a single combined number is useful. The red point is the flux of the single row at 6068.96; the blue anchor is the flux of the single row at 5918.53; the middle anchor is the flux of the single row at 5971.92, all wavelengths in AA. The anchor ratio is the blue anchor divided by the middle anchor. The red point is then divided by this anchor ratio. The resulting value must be 11.3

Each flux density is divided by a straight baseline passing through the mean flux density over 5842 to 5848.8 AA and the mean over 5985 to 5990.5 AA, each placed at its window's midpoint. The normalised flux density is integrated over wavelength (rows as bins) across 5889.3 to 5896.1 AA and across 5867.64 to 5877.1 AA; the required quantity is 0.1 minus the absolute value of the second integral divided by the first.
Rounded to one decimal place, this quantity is -2.5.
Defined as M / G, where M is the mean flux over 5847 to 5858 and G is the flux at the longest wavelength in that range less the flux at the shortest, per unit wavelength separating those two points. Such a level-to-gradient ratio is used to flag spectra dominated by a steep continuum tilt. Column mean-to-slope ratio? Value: -47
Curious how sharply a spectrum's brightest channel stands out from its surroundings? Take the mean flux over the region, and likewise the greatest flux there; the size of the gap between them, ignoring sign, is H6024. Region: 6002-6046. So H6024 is 1.0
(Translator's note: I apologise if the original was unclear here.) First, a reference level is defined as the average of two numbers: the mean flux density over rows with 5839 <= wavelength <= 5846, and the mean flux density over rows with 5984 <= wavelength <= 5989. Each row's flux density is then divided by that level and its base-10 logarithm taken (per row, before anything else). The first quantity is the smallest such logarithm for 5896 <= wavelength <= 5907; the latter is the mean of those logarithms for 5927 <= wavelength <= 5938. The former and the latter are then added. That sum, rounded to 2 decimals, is -0.31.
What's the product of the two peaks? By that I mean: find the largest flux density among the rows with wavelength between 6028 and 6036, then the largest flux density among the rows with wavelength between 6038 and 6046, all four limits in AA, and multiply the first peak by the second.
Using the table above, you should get 122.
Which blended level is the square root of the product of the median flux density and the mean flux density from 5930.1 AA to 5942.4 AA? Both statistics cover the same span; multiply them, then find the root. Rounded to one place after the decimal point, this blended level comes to 10.0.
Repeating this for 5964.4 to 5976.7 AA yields 10.5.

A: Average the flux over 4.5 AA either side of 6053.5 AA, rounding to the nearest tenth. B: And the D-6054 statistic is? 10.3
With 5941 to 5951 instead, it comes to 10.2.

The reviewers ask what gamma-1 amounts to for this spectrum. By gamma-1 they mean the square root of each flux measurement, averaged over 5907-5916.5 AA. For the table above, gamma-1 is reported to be 3.21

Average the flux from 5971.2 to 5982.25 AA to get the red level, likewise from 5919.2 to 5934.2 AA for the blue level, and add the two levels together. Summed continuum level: 20.6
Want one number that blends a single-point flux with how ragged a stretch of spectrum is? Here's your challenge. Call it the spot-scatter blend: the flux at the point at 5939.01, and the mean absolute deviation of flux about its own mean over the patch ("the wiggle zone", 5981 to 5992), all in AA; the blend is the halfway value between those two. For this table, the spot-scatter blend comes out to 5.5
